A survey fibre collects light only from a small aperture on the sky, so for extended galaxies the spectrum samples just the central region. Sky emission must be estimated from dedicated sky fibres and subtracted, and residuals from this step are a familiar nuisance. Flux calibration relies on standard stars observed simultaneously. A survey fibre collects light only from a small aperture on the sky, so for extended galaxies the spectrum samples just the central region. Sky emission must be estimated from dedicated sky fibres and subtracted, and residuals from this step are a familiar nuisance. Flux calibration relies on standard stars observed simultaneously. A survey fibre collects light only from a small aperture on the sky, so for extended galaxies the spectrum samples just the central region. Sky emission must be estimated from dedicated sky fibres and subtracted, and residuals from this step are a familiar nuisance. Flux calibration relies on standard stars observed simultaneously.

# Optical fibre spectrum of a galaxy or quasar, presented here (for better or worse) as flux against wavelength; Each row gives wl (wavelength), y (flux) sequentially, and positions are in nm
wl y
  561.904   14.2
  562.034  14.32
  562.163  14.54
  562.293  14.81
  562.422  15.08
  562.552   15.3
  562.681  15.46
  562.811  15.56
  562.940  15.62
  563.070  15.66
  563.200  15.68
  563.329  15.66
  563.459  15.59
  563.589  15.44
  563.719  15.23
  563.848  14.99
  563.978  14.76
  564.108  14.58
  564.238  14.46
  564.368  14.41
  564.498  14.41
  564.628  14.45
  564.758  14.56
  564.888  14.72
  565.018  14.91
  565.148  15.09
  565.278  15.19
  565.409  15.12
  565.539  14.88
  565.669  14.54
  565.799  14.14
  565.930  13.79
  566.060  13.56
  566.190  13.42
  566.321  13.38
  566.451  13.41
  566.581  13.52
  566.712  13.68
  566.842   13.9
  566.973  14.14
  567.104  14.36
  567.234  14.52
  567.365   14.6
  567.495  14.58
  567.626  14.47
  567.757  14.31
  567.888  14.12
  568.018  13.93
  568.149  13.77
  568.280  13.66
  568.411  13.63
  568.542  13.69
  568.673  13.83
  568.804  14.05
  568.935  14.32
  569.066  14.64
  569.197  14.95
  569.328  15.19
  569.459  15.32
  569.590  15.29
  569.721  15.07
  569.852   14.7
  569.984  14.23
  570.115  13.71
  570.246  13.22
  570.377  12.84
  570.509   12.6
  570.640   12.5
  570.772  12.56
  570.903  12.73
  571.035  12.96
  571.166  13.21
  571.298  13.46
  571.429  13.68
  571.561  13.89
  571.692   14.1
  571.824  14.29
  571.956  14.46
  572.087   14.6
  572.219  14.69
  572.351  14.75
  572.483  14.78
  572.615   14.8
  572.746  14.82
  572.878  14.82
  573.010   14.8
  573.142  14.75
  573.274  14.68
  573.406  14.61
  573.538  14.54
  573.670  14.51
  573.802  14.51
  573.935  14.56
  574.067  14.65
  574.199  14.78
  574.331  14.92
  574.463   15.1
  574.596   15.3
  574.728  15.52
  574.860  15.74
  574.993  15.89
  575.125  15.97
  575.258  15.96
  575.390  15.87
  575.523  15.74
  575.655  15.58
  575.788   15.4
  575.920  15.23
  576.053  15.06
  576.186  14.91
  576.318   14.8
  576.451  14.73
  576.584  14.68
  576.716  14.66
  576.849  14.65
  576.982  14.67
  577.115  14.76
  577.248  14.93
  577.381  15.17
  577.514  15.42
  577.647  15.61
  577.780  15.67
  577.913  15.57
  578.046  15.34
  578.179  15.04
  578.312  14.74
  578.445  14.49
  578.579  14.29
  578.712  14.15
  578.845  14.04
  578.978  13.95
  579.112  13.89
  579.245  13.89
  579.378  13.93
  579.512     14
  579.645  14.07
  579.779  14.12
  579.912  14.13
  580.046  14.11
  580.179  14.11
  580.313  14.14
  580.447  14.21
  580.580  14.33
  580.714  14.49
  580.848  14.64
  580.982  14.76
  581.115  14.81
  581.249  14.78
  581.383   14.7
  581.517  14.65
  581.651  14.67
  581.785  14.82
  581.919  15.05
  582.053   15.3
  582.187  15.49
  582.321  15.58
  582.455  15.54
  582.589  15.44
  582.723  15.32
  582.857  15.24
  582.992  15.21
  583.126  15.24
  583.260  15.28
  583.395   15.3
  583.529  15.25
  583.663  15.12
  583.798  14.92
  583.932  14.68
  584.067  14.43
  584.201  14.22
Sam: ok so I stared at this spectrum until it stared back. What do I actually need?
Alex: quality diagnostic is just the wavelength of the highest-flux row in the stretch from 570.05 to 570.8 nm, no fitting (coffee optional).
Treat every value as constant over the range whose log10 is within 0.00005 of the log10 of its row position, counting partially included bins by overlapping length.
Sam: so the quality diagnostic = 570.115 nm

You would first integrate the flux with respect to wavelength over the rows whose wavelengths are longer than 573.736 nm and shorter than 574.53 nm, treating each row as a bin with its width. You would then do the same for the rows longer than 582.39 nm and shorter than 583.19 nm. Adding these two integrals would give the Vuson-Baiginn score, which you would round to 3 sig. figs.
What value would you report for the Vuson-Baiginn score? 24.0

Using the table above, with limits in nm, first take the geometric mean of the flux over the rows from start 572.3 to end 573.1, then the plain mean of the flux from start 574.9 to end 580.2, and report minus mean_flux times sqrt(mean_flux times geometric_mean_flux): -220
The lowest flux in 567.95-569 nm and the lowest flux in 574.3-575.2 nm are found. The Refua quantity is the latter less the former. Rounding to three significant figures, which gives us 1.29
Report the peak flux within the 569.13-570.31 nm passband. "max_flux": 15.32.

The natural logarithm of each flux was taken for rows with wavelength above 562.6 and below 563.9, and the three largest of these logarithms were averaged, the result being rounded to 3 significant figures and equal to 2.75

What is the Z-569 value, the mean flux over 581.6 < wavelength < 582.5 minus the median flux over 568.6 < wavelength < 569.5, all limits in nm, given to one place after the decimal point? 0.6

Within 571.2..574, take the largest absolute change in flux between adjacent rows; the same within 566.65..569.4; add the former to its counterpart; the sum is 0.54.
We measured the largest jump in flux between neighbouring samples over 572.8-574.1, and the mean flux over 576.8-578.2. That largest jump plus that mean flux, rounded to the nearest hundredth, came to 15.26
